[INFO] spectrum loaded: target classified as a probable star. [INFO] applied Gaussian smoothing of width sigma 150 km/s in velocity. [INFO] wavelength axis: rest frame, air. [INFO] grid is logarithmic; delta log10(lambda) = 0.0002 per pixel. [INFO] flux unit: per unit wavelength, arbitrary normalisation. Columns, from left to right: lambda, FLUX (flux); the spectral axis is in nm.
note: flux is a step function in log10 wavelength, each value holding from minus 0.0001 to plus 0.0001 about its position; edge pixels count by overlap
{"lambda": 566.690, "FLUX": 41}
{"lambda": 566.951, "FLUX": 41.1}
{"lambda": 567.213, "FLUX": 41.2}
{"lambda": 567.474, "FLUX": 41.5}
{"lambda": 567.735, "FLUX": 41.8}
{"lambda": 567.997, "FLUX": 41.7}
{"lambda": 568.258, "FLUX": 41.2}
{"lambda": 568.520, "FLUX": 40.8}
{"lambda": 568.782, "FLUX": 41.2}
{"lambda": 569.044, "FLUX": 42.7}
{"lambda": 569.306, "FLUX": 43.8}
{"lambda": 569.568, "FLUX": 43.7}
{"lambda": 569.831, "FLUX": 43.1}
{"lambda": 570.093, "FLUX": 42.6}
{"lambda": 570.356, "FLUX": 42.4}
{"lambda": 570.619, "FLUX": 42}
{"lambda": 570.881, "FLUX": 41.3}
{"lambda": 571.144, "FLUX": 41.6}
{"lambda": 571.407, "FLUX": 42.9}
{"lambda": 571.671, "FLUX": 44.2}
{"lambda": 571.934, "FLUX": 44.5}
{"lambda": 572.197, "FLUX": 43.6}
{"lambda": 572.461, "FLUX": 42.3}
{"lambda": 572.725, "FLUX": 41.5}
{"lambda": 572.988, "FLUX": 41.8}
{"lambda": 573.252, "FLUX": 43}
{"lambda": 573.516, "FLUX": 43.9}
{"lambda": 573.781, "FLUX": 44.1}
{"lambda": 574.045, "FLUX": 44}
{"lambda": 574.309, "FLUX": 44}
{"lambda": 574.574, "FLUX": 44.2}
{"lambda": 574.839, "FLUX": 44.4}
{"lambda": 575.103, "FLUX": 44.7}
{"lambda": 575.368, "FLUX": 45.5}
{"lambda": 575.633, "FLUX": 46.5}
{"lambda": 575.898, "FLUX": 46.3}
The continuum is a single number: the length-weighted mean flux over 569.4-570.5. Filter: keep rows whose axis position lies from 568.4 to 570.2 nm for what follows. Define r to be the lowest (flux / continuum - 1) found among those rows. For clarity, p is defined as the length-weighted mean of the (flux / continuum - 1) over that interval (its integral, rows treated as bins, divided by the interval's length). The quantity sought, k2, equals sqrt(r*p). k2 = 0.021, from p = -0.01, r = -0.050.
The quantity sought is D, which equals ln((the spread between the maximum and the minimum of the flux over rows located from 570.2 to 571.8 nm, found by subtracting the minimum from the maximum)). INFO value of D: 1.06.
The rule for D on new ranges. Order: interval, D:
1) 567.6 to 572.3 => 1.31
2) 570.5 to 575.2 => 1.22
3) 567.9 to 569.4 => 1.10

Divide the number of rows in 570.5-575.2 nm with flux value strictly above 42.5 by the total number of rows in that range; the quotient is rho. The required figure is 0.7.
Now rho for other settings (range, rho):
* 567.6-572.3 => 0.5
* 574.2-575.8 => 1.0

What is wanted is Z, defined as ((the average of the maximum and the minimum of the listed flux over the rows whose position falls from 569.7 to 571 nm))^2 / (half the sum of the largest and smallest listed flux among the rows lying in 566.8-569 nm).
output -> 43.1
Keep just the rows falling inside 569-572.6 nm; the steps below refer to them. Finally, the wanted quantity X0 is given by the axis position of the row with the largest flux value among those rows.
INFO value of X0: 571.934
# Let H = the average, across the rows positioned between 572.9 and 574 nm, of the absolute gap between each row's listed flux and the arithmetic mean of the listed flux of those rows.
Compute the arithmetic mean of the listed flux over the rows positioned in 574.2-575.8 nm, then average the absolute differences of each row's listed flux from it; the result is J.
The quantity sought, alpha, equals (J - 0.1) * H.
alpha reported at 0.52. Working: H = 0.8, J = 0.7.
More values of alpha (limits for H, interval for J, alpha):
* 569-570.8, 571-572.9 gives 0.48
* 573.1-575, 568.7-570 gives 0.19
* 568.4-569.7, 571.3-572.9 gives 0.96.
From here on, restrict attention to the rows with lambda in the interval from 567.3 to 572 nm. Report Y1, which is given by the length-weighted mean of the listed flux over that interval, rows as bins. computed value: 42.4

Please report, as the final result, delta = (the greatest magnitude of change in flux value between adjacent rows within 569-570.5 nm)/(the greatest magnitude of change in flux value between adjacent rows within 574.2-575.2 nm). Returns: 3.7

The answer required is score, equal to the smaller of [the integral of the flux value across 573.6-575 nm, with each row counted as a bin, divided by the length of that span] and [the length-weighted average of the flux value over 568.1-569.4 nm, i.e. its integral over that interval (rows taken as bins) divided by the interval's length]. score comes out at 41.9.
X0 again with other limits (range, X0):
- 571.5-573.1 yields 571.934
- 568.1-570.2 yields 569.306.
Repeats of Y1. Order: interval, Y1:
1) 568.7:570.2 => 42.9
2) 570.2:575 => 43.1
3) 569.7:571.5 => 42.3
